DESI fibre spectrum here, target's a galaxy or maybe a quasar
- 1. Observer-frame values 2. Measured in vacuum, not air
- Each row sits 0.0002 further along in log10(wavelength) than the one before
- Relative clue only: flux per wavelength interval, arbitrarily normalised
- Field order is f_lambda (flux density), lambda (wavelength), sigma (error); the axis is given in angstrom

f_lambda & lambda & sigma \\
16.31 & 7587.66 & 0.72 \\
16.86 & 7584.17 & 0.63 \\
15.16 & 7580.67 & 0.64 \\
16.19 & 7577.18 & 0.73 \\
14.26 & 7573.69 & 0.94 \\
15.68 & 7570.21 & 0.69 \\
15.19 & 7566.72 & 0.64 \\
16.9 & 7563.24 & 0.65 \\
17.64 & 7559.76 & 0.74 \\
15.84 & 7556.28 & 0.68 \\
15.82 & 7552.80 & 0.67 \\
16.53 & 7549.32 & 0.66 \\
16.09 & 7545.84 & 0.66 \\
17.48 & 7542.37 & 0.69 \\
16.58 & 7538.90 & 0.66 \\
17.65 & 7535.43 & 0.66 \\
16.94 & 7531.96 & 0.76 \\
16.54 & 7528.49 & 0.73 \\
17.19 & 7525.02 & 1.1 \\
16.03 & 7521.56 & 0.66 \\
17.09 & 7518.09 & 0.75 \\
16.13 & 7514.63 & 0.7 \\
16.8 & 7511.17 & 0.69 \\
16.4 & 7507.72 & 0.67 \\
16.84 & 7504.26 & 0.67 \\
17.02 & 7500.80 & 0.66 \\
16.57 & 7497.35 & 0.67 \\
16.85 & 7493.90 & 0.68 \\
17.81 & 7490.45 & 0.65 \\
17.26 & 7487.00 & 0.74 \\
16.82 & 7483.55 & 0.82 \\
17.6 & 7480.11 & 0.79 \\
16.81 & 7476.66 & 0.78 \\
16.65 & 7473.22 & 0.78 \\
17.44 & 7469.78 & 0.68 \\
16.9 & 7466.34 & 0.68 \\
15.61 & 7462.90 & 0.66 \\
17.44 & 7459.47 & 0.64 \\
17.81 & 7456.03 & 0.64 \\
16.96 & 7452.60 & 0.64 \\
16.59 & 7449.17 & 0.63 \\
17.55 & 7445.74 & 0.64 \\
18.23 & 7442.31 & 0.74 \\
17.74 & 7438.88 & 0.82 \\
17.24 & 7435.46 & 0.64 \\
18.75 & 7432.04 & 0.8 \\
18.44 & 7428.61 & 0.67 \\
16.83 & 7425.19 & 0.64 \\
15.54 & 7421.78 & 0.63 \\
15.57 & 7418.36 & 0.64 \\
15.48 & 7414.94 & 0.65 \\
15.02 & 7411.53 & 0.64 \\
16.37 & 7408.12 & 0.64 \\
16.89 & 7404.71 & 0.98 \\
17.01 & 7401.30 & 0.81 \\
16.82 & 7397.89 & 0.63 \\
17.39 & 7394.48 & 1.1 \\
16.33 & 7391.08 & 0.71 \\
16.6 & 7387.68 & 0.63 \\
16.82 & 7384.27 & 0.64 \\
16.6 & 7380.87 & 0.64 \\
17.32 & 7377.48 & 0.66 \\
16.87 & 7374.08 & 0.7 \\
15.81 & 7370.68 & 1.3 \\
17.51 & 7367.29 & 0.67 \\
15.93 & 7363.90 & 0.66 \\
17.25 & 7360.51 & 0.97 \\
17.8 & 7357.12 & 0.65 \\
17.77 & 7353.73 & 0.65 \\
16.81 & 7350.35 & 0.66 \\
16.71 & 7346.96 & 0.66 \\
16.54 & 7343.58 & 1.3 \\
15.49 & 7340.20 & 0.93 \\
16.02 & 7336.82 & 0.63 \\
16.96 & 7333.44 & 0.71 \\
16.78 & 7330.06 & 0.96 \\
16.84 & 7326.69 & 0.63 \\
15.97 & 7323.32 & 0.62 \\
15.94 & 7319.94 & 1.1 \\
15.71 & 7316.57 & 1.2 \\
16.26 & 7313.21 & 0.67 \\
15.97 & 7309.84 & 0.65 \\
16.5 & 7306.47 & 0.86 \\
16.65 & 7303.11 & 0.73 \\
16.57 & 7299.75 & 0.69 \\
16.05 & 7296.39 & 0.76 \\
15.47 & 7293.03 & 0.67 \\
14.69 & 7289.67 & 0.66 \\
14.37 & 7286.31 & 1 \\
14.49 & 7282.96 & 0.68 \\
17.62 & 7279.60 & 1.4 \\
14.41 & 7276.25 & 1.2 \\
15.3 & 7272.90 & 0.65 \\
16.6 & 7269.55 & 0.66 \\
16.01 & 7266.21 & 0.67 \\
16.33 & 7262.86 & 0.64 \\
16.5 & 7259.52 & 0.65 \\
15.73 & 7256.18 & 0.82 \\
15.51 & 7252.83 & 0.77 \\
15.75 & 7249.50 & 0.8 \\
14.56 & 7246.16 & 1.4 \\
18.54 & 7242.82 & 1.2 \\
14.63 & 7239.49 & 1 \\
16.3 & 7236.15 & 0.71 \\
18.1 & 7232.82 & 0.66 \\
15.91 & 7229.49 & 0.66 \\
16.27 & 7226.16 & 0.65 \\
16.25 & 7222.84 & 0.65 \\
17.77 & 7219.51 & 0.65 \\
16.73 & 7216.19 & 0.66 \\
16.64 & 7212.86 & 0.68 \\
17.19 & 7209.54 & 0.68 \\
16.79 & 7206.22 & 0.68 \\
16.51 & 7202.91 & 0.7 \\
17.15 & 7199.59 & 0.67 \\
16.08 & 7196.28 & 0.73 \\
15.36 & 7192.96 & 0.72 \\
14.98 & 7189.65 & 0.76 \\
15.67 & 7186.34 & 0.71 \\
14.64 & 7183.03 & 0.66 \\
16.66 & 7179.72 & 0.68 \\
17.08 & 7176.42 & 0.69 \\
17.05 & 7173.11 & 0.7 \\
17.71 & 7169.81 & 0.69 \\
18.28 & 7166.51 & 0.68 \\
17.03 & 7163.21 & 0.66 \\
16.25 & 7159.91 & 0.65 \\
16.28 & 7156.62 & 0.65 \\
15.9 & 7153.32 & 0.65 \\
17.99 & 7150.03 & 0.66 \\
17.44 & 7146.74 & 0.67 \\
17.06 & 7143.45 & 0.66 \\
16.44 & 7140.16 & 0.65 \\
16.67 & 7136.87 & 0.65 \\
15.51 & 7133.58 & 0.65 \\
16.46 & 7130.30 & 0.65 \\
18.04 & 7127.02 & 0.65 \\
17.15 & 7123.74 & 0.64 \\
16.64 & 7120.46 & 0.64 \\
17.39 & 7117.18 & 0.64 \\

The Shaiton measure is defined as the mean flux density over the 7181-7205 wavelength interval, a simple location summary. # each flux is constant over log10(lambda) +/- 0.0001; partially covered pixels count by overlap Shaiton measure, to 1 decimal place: 15.8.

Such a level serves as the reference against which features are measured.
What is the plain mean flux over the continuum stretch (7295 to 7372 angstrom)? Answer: 16.5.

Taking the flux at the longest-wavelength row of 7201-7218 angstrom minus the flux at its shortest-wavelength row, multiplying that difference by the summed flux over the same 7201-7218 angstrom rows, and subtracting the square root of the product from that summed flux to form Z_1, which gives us 80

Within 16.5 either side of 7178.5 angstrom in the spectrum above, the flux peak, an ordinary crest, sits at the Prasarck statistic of 7166.51 angstrom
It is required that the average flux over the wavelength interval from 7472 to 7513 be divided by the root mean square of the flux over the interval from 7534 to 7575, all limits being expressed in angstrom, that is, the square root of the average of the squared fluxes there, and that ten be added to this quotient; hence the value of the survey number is 11.04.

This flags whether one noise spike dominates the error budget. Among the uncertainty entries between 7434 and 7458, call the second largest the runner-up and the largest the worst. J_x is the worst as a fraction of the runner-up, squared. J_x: 1.23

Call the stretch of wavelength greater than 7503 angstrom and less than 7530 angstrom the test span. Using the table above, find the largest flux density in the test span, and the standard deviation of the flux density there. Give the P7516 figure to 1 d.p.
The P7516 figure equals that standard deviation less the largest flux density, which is -16.8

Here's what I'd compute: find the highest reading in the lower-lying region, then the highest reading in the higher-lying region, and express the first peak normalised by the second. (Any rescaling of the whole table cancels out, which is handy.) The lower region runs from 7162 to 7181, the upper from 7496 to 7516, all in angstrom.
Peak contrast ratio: 1.07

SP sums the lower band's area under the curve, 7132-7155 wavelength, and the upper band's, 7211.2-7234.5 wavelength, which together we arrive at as 776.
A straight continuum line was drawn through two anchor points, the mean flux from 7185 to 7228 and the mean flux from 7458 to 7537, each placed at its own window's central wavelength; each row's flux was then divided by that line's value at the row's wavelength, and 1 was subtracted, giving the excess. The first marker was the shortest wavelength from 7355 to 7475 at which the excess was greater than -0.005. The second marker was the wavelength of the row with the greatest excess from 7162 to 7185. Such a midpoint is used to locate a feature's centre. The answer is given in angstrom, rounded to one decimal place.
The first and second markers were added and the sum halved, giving 7261.8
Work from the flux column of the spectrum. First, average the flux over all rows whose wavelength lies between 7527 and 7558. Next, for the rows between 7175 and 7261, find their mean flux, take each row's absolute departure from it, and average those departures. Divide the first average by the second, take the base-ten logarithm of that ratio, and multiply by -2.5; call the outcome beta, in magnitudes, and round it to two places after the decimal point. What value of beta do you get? -3.30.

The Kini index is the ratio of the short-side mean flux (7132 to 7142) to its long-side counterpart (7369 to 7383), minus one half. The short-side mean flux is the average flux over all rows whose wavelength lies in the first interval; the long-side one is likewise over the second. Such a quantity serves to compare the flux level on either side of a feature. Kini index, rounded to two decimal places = 0.47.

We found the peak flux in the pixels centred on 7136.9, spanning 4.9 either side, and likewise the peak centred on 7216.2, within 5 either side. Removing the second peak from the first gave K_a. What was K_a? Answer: -1.1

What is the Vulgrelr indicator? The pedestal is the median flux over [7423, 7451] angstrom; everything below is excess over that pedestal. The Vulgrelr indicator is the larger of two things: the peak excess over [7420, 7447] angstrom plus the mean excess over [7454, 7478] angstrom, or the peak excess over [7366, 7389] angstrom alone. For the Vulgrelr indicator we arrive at 0.41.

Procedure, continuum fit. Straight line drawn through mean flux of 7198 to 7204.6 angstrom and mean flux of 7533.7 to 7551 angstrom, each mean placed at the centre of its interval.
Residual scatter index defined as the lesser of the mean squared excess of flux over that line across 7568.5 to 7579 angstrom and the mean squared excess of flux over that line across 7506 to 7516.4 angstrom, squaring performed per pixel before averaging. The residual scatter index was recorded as 0.25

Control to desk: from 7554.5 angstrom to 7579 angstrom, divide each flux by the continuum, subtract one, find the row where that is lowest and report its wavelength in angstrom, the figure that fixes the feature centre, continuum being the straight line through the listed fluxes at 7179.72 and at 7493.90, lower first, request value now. 7573.69 angstrom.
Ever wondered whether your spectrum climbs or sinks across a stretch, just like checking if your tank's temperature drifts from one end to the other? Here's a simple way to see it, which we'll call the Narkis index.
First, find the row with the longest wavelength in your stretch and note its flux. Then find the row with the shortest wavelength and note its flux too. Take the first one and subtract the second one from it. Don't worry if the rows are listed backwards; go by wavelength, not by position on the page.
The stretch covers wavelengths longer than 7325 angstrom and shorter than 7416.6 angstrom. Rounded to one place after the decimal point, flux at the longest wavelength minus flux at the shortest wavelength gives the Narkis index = -1.4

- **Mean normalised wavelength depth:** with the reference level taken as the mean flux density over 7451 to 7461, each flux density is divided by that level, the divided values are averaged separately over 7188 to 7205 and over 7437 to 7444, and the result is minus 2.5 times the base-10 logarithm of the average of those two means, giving 0.025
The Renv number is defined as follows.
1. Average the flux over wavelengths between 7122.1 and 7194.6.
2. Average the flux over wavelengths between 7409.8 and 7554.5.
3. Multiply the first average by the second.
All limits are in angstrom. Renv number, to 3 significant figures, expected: 280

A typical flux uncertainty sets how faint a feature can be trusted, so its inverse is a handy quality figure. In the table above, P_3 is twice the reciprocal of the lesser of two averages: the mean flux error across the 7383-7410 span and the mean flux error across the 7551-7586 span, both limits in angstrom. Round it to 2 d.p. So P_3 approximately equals 2.85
